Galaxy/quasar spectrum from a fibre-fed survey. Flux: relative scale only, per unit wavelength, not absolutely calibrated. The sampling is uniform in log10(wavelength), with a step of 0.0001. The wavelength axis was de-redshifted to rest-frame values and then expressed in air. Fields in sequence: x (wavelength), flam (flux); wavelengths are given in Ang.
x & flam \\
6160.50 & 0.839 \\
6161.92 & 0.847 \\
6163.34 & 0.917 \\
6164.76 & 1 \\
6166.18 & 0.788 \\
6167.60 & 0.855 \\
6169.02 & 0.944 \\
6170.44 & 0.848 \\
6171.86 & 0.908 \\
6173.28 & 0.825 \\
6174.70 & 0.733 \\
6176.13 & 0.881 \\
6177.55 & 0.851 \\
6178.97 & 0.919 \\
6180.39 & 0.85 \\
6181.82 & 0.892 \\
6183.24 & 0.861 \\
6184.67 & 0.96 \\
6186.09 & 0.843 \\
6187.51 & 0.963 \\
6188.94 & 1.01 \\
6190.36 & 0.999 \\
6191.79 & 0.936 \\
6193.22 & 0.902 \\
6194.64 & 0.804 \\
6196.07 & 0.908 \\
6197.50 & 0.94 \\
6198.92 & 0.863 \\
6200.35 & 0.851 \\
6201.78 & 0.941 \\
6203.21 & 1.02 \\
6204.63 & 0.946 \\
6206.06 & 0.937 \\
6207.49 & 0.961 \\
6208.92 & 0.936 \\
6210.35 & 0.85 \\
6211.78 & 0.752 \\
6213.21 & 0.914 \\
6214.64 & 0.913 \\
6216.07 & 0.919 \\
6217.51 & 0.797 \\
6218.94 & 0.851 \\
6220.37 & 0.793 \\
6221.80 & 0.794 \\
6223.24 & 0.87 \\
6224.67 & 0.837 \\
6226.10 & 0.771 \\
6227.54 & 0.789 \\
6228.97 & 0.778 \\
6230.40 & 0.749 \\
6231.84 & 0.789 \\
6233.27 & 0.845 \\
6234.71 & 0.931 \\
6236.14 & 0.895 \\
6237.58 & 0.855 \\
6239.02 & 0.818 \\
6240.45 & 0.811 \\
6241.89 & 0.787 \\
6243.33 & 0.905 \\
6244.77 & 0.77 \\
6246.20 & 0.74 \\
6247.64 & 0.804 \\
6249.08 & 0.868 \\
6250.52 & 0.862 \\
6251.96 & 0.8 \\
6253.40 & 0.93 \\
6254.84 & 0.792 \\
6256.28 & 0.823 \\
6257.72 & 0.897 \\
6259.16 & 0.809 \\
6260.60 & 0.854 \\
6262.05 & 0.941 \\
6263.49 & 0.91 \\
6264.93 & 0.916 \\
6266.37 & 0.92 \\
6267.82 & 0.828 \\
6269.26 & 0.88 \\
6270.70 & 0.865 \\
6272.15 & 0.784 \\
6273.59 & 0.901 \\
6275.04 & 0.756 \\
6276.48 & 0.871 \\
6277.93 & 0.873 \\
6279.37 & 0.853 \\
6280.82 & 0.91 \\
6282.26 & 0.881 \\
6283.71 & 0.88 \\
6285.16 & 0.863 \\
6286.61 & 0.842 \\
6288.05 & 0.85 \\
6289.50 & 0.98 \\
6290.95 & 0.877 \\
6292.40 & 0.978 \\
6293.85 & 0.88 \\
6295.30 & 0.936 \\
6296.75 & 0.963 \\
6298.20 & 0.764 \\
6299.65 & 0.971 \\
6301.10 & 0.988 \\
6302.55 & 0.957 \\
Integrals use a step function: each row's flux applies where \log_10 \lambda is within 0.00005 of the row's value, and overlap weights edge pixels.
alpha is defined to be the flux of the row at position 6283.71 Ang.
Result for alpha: 0.88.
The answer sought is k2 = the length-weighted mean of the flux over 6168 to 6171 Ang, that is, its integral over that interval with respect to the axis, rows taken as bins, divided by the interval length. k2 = 0.894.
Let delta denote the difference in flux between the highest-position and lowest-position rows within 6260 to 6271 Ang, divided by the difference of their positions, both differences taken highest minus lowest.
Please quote 0.001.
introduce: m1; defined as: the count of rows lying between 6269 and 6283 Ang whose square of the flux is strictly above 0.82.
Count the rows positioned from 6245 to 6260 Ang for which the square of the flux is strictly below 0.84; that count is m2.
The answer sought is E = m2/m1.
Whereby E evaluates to 9.0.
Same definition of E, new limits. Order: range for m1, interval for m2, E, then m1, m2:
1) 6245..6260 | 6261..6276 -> 8.0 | 1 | 8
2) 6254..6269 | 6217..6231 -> 2.5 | 4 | 10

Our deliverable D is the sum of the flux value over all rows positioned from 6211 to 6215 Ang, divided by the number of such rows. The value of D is 0.860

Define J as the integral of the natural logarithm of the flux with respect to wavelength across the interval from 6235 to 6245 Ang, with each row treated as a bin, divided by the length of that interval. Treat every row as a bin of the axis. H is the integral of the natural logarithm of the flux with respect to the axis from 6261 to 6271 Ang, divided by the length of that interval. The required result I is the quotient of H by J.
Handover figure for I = 0.6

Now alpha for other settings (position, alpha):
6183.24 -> 0.861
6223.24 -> 0.87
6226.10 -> 0.771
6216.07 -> 0.919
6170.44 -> 0.848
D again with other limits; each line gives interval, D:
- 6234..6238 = 0.894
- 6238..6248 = 0.805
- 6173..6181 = 0.843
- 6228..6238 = 0.835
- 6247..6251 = 0.845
